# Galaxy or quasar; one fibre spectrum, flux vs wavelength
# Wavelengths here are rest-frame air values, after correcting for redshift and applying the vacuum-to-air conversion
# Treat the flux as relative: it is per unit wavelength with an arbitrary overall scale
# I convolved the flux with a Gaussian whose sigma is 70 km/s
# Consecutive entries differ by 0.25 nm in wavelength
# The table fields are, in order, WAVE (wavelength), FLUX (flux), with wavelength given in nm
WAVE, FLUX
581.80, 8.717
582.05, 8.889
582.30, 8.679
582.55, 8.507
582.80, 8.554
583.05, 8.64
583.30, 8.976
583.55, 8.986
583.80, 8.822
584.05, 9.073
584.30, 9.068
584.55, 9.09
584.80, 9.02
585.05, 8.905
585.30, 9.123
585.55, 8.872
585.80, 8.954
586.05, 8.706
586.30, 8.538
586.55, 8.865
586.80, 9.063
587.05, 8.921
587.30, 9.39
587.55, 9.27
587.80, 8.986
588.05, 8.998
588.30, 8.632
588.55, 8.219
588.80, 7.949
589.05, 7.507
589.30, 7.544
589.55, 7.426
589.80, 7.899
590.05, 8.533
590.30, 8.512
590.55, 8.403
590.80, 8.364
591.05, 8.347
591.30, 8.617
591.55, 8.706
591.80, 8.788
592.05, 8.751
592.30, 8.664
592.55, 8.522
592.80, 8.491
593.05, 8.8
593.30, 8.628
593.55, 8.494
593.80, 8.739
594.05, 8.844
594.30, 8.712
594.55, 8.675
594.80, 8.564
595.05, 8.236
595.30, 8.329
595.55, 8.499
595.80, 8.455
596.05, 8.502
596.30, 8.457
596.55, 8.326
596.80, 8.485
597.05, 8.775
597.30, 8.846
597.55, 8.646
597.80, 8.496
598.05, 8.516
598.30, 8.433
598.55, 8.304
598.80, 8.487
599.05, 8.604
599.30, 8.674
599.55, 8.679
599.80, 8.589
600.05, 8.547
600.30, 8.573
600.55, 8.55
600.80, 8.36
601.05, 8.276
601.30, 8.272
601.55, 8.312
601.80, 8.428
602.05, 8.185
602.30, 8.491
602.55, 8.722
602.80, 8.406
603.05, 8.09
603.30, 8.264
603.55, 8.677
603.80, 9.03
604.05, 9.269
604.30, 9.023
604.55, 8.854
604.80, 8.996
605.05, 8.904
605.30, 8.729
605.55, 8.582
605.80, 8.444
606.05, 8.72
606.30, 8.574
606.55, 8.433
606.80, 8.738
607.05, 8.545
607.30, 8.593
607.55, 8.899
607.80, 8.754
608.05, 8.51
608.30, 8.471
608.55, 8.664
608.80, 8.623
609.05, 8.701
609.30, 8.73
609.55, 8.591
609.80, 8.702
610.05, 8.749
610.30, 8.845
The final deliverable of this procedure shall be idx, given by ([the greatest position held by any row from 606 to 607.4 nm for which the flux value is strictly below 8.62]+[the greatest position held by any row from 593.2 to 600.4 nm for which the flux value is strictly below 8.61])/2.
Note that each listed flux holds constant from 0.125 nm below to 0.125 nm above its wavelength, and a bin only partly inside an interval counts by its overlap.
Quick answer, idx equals 603.80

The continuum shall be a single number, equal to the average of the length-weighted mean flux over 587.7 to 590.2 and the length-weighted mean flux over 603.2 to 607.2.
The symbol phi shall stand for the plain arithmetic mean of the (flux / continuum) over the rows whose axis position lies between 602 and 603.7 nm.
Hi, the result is 0.99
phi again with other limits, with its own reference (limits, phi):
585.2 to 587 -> 1.05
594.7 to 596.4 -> 1.00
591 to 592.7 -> 1.02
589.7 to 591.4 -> 0.99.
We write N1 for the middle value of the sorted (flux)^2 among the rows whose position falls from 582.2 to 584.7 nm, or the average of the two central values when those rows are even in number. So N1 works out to 79.2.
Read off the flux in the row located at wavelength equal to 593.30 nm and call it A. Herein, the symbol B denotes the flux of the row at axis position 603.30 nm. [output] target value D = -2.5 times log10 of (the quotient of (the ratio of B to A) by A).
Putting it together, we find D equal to 2.387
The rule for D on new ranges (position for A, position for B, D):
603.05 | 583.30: 2.157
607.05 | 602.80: 2.347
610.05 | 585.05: 2.336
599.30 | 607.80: 2.336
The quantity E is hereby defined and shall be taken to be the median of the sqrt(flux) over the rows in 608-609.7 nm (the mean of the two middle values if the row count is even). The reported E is 2.94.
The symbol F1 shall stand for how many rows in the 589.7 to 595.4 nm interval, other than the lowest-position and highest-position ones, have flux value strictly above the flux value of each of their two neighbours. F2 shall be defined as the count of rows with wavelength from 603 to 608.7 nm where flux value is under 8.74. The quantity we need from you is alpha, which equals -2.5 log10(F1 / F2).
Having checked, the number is 1.44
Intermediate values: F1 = 4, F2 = 15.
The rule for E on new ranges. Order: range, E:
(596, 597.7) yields 2.92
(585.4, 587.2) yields 2.98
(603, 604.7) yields 2.98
